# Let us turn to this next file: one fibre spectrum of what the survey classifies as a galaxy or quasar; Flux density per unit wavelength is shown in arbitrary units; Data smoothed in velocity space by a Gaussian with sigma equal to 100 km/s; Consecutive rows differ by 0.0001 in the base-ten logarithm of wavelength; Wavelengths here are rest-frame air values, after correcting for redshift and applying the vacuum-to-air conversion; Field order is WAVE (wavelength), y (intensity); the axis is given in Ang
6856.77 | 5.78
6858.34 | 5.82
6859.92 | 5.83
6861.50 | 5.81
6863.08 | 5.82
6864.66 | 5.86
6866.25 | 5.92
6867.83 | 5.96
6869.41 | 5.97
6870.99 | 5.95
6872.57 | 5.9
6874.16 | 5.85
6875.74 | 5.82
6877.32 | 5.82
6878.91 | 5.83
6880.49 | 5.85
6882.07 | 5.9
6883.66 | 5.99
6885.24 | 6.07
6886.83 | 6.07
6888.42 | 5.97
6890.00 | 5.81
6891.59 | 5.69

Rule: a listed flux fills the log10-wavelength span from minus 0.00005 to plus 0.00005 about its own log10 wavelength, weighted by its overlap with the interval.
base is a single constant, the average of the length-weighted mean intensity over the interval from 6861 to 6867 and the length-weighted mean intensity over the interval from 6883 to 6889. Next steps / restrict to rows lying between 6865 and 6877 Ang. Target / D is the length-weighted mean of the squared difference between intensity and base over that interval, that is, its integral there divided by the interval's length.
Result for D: 0.004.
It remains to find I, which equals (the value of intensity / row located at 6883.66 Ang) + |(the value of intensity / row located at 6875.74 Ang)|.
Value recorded 11.8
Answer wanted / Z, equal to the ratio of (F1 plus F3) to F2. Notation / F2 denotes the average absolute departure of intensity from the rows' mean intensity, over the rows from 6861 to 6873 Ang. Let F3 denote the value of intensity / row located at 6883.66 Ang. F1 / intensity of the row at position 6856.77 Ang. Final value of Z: 228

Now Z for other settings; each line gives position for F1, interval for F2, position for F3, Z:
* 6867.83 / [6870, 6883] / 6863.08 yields 304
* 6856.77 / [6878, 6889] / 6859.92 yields 144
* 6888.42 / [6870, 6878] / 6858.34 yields 259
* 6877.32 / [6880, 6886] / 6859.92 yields 150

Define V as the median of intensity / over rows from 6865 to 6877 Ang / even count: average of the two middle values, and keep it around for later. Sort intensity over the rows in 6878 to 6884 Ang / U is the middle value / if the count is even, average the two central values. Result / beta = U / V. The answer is 0.99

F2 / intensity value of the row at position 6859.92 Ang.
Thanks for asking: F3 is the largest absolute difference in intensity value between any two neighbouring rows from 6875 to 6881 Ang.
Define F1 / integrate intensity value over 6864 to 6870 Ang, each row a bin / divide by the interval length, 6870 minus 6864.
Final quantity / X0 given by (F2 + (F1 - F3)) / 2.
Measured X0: 5.87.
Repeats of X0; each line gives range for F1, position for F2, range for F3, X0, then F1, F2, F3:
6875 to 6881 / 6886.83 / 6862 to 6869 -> 5.92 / 5.83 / 6.07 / 0.060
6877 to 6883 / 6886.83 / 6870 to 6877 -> 5.94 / 5.85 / 6.07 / 0.050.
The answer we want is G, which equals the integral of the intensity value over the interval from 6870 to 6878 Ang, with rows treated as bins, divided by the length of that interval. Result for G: 5.87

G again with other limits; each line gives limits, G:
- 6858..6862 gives 5.82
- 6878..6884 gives 5.88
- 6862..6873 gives 5.91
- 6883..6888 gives 6.04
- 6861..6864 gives 5.82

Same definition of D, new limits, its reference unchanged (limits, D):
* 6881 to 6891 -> 0.011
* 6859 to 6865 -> 0.012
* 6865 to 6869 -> 0.001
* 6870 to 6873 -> 0.001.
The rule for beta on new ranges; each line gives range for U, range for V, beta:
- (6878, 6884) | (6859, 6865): 1.01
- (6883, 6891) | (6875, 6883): 1.03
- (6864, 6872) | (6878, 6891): 1.00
